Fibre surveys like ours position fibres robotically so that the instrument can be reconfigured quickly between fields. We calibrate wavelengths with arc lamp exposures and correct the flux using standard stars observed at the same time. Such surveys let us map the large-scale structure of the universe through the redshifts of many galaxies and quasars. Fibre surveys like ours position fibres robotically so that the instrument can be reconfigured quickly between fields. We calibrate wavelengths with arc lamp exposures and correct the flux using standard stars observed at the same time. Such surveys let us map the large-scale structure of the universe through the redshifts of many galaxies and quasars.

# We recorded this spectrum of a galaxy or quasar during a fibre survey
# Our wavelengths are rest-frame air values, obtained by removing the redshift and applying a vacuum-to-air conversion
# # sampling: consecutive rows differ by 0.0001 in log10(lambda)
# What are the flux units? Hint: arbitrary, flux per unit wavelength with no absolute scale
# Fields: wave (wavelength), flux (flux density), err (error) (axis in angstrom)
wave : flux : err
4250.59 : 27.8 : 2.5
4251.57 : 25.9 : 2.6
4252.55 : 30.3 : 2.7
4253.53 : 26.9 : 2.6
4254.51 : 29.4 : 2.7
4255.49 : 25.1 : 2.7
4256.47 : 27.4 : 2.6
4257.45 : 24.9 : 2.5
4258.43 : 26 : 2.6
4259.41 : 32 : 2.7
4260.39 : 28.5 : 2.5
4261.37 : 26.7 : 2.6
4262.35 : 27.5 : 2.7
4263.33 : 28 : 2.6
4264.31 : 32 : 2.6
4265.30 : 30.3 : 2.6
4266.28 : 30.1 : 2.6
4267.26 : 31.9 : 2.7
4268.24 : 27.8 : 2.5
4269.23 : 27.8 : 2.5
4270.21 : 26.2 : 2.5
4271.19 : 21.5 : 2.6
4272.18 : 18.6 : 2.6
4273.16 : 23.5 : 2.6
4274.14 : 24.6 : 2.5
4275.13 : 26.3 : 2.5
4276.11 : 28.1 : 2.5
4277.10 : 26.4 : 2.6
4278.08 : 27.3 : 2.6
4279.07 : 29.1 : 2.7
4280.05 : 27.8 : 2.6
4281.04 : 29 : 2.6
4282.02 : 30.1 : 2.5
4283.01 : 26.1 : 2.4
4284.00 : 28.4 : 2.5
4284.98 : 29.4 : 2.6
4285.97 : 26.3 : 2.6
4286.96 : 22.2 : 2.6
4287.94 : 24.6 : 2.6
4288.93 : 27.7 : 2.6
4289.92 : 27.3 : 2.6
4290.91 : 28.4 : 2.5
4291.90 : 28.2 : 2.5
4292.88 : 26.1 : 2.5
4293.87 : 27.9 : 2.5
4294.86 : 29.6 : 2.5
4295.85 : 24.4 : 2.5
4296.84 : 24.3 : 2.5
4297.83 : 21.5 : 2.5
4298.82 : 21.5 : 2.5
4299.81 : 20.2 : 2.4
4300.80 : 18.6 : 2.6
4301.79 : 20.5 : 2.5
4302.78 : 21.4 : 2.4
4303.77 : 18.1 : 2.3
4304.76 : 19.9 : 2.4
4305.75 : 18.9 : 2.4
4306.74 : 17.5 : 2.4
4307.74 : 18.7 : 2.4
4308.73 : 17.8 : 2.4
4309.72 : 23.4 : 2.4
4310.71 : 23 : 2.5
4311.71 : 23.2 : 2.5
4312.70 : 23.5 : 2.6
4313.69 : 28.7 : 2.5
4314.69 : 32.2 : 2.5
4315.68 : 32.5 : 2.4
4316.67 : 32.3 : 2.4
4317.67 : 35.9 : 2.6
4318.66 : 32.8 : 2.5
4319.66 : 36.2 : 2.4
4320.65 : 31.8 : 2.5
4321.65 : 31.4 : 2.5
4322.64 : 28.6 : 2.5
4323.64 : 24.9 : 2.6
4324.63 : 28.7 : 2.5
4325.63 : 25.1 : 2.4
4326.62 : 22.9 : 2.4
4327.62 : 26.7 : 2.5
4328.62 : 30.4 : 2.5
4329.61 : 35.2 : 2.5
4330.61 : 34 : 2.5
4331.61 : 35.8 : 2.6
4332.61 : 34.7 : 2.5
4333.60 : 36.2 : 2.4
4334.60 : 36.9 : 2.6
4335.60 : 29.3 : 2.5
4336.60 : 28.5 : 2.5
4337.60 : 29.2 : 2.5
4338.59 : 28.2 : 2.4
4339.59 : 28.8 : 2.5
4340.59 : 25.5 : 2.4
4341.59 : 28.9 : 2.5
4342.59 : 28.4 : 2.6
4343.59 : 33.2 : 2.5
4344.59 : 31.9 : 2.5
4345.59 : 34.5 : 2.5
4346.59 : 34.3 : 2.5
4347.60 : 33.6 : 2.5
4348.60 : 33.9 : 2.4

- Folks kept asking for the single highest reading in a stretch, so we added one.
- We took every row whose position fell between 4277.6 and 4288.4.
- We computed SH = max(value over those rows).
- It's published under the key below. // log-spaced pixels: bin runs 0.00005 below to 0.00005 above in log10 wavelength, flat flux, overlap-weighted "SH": 30.1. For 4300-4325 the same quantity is 36.2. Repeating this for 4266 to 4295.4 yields 31.9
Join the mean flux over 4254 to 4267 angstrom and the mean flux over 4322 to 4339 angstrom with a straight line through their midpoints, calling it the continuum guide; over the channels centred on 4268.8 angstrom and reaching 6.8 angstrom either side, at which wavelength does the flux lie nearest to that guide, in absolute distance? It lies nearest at 4263.33 angstrom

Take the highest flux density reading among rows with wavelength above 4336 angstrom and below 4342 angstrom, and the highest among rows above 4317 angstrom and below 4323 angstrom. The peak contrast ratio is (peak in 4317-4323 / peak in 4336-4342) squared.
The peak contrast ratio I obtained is 1.5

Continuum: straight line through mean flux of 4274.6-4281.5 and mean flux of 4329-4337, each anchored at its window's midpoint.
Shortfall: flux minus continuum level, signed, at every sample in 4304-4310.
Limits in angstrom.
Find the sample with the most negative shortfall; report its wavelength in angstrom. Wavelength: 4306.74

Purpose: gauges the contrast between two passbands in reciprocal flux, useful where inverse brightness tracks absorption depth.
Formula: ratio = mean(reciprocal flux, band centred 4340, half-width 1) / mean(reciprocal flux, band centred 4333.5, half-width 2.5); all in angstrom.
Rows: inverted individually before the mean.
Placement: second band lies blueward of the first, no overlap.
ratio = 1.27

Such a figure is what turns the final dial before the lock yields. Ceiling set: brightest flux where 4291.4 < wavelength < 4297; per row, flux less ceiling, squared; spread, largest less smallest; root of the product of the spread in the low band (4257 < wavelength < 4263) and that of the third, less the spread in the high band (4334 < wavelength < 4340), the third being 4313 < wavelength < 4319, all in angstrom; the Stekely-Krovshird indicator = -25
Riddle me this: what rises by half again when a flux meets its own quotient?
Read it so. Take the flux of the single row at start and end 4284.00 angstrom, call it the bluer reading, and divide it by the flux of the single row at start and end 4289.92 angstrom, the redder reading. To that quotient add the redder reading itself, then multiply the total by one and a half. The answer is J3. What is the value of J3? 43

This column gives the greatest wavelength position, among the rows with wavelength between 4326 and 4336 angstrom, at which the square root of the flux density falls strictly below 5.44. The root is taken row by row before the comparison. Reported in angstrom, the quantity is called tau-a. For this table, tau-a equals 4335.60 angstrom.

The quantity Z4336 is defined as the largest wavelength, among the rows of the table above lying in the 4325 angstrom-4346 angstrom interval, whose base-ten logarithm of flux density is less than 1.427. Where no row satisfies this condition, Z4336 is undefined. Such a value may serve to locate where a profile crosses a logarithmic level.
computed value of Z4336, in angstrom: 4340.59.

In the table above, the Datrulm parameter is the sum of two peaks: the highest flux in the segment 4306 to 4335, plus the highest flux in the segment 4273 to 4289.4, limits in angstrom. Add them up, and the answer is 67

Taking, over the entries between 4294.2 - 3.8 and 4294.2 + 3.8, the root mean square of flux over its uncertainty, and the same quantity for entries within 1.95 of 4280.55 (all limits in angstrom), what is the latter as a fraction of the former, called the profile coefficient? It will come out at 1.06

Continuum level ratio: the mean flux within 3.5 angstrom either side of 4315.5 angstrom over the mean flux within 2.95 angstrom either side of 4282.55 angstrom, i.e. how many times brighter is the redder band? 1.09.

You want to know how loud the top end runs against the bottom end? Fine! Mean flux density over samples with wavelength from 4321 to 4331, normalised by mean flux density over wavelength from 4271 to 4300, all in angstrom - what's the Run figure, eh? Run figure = 1.11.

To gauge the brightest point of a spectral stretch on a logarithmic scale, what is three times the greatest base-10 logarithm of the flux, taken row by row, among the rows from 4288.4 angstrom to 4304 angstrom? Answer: 4.41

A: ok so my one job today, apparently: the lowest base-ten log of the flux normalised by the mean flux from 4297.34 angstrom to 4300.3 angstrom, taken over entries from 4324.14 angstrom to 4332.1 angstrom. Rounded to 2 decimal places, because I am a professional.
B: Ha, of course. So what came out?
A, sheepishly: 0.04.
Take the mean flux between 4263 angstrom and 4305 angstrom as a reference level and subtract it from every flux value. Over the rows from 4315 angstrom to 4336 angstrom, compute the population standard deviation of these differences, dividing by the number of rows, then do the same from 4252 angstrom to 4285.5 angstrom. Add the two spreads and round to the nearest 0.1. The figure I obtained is 6.9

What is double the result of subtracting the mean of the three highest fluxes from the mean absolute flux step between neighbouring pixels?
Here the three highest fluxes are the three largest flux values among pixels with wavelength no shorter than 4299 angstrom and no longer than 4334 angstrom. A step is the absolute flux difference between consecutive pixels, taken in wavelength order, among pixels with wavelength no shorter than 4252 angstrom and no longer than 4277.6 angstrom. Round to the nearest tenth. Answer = -67.3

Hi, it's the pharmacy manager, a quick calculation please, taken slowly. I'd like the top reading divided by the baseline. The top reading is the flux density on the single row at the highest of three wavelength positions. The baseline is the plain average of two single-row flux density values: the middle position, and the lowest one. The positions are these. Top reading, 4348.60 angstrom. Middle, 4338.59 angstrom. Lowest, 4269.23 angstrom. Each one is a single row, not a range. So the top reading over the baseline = 1.2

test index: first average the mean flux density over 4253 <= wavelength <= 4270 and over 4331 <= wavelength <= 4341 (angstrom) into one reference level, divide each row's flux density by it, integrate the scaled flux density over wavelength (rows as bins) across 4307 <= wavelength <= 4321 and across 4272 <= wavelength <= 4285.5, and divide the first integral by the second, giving 1.1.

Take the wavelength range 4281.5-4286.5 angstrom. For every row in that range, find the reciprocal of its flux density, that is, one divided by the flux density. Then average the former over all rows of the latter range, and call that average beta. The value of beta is 0.0358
